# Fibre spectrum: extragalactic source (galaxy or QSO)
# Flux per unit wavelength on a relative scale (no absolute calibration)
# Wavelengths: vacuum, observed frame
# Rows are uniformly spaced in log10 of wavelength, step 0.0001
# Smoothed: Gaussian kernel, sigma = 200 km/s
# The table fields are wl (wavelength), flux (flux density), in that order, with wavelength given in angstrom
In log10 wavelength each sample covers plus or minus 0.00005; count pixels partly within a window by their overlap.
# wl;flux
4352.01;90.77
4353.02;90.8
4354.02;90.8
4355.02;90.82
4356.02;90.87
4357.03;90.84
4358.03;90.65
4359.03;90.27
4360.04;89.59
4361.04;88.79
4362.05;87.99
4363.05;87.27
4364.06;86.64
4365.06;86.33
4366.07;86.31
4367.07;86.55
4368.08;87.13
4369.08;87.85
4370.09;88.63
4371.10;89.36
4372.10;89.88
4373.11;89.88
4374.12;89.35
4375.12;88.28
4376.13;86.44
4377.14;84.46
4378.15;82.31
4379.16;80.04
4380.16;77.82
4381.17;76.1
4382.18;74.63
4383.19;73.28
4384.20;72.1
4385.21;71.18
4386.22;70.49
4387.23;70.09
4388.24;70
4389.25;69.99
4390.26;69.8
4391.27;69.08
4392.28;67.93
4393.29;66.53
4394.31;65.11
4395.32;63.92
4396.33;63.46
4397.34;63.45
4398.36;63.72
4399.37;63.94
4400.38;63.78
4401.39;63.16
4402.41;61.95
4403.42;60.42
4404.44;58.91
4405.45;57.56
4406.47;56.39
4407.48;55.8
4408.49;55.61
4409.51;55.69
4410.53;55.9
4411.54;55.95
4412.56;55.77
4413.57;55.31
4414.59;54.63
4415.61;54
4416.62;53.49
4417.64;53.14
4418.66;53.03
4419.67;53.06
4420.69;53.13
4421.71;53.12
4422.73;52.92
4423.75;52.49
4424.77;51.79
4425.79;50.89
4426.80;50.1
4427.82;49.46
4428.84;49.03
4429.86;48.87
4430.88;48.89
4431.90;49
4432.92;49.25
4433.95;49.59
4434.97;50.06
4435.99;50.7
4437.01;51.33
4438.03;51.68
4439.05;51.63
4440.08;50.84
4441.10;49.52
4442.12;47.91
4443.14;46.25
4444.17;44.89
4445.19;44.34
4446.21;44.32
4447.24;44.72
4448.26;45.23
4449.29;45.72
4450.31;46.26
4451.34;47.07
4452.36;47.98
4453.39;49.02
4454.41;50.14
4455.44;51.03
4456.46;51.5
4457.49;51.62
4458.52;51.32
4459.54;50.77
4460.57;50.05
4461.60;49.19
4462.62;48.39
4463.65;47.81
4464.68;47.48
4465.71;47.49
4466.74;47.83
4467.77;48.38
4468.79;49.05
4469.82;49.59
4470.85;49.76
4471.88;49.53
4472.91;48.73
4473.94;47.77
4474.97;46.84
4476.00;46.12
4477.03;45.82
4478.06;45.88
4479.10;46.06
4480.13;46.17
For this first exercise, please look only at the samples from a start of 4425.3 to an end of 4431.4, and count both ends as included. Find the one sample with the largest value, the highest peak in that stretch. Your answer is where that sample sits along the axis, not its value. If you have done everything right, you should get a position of 4425.79 angstrom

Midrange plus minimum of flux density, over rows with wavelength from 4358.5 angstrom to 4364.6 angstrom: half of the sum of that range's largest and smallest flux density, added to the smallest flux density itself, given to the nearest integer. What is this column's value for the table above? 175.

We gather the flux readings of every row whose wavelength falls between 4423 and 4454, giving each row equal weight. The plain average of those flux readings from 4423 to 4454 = 49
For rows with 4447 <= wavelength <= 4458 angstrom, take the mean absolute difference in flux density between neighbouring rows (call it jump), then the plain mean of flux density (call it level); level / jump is 70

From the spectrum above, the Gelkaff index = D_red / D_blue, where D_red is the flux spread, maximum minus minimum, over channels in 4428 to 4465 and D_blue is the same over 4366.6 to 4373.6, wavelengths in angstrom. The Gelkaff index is 2.21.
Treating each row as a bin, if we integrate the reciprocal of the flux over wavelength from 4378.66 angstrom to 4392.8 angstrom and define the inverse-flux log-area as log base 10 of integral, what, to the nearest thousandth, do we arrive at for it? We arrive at -0.708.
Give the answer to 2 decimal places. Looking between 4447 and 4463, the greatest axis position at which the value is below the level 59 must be 4462.62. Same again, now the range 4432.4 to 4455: 4454.41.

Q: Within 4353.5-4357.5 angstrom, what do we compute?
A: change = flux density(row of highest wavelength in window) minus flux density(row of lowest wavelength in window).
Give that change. 0.0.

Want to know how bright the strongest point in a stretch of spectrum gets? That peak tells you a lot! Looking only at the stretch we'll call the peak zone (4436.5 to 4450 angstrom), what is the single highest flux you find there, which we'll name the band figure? 51.68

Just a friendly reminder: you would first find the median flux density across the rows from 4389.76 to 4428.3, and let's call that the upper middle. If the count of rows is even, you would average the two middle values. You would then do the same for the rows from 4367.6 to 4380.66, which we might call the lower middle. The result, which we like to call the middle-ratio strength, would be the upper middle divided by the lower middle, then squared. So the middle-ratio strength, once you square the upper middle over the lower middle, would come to 0.40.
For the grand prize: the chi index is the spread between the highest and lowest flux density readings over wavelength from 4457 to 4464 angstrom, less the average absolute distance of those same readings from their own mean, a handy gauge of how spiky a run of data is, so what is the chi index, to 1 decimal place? 2.6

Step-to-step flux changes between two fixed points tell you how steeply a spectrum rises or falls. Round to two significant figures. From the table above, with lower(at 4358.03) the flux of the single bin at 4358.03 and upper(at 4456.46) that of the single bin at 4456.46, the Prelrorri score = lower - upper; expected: 39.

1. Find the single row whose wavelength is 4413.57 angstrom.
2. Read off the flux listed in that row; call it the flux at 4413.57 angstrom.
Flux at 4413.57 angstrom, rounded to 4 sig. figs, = 55.31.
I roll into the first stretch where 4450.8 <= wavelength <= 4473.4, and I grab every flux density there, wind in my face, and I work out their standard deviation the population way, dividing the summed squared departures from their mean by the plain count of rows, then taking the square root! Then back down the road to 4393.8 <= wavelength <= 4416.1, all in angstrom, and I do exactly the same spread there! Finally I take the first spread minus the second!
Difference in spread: -2.5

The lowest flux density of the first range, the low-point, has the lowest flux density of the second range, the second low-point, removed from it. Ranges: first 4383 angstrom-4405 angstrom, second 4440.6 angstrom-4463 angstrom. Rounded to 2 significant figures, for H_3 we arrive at 15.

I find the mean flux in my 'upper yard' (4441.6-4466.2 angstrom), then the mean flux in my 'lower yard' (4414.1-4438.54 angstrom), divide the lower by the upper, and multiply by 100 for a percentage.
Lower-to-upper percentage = 107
